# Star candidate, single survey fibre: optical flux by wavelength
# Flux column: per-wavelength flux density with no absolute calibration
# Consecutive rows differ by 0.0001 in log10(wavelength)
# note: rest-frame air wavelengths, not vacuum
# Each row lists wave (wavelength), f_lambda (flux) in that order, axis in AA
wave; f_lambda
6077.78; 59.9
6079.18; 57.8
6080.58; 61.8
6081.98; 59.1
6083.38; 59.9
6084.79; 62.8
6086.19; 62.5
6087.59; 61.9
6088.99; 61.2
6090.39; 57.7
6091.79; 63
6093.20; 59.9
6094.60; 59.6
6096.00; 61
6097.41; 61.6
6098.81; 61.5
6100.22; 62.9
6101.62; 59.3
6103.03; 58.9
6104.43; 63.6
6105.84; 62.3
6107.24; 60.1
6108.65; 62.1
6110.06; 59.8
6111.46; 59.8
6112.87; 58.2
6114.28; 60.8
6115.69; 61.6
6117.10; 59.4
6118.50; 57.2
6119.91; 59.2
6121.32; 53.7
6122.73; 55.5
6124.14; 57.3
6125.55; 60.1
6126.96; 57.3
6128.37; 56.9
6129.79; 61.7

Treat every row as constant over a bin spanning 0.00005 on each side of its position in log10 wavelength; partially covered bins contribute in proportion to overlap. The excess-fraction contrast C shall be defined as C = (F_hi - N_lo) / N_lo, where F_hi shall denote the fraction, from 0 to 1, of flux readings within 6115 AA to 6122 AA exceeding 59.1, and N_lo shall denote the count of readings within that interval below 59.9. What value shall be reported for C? -0.85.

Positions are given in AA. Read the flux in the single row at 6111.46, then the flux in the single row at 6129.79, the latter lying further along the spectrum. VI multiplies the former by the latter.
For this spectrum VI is 3690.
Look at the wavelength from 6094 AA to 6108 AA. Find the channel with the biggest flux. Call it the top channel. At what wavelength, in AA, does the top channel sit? 6104.43 AA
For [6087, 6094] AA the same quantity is 6091.79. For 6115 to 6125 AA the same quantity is 6115.69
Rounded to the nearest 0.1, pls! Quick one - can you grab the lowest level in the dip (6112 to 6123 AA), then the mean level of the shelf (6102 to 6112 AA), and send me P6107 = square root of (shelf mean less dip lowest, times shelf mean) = 21.0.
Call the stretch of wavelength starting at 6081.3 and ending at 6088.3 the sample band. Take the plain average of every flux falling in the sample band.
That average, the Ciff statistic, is 61.2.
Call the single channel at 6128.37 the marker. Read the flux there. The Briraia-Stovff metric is 56.9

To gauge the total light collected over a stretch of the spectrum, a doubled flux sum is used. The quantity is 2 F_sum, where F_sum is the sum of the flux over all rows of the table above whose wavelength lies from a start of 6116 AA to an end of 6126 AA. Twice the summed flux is 805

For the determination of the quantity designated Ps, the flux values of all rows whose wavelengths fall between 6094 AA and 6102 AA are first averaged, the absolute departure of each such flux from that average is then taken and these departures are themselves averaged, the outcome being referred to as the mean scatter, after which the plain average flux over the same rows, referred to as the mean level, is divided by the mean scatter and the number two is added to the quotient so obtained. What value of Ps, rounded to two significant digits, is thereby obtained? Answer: 62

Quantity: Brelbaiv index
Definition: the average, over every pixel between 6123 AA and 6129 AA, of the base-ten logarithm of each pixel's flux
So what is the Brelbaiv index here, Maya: 1.76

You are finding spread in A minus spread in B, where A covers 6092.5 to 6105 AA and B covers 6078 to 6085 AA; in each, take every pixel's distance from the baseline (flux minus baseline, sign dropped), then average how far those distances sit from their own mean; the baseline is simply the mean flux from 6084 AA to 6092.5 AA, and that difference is -0.2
